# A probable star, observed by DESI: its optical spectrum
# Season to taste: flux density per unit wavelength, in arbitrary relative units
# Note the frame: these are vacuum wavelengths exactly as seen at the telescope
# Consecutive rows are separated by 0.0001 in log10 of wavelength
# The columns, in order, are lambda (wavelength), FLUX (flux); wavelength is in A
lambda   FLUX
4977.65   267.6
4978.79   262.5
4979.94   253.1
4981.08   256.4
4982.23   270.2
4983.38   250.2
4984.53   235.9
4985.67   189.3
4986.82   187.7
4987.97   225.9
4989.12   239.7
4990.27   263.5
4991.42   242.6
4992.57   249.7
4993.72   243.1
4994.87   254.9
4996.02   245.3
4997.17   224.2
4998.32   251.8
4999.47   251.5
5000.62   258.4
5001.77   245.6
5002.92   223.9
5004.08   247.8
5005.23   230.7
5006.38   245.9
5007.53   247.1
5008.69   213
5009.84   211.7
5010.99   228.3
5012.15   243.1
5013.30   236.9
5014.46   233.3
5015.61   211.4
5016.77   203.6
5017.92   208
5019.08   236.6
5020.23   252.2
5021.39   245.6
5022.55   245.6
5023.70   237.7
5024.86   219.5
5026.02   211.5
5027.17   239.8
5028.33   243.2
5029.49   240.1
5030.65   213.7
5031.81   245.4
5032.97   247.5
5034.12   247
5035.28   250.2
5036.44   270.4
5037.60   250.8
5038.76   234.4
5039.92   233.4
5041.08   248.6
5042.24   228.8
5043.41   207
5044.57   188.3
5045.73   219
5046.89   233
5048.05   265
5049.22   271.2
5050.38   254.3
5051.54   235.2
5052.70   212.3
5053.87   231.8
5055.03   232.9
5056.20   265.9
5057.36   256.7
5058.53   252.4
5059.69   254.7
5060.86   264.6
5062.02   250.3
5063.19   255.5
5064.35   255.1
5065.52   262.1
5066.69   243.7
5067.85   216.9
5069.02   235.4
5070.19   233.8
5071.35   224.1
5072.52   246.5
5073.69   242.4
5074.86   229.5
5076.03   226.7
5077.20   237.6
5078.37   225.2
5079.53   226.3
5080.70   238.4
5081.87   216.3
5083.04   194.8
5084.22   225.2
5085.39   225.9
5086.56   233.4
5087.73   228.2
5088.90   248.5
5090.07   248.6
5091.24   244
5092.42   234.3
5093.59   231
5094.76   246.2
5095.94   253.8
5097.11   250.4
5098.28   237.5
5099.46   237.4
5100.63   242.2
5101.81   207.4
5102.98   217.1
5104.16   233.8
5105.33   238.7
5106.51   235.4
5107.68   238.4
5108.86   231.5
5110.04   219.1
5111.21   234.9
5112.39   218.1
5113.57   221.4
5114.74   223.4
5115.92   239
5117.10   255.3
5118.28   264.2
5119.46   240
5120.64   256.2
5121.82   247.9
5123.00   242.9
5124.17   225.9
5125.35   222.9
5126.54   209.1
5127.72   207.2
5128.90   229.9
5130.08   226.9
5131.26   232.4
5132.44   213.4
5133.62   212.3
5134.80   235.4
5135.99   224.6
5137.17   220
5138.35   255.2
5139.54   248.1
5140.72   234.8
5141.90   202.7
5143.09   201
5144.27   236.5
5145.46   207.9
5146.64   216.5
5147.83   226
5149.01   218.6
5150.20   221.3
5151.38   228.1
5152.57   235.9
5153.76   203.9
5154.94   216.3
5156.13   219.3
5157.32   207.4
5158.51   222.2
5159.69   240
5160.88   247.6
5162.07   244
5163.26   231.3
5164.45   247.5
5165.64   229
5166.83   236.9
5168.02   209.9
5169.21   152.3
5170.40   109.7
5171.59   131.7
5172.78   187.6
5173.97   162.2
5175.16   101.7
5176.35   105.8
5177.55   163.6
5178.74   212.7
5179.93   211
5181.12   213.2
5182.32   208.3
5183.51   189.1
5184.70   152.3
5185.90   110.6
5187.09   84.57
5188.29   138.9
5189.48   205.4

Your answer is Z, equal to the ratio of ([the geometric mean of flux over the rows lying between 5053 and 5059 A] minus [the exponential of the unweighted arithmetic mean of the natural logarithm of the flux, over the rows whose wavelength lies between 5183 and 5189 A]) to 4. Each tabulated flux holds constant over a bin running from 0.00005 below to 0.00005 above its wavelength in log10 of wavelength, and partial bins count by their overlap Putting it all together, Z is 29.3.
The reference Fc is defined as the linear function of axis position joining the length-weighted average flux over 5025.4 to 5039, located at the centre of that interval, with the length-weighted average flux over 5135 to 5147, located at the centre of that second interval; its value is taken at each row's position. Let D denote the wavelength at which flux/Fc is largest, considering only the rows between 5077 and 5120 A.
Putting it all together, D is 5118.28 A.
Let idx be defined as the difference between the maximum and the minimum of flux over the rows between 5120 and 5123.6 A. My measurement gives 13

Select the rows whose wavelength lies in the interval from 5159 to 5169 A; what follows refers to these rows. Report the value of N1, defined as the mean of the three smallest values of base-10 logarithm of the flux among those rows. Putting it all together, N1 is 2.35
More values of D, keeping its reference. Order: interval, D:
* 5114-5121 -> 5118.28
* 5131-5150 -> 5138.35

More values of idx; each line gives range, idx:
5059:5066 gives 14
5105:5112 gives 20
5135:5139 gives 35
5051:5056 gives 23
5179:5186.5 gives 103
